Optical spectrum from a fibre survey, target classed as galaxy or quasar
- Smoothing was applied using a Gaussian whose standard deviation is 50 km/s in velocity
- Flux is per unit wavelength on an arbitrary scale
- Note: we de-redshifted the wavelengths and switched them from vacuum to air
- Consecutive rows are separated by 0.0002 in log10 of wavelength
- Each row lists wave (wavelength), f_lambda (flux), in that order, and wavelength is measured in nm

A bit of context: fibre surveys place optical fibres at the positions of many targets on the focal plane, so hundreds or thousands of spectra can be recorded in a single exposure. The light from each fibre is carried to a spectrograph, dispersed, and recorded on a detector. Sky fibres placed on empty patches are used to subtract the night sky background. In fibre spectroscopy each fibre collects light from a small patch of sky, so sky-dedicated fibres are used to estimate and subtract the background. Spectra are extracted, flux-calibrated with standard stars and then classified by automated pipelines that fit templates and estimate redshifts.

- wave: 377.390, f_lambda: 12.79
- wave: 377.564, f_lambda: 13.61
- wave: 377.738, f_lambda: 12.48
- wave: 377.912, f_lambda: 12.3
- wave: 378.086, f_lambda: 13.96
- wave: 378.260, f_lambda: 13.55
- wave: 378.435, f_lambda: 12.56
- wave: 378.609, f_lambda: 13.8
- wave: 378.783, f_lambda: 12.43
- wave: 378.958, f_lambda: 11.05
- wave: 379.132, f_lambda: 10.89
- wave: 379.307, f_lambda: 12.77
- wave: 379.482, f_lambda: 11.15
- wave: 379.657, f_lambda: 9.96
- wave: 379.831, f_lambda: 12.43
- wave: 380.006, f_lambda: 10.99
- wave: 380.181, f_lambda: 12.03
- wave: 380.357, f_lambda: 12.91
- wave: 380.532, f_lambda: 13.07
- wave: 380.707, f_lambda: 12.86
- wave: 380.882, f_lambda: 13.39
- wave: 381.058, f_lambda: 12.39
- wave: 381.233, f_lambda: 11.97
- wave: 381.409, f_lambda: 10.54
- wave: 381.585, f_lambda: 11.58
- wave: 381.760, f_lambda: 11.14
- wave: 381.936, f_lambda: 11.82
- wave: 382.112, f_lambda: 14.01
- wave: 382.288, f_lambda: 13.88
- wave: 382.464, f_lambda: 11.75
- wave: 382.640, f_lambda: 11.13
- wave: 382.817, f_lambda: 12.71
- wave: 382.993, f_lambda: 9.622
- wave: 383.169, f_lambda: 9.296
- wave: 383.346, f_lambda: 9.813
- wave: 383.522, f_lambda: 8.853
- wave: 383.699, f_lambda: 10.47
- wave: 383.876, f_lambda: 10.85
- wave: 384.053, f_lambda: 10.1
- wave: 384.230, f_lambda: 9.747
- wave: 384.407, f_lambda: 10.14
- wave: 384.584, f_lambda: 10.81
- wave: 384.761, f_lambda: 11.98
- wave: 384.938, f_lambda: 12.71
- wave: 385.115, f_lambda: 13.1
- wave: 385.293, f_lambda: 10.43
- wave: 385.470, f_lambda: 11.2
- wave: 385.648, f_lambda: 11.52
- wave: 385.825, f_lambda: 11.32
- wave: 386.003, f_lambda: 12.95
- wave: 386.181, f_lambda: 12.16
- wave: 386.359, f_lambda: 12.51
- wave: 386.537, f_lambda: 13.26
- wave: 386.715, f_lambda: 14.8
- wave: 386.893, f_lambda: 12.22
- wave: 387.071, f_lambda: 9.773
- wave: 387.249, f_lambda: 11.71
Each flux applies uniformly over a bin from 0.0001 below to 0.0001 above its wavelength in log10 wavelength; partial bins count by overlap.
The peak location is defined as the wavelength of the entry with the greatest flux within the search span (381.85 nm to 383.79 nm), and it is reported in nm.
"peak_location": 382.112 nm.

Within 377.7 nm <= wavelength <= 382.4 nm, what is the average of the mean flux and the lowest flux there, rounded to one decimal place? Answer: 11.1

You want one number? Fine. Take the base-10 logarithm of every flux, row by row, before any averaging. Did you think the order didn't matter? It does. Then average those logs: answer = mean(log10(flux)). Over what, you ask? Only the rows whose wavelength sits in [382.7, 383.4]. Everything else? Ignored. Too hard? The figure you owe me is 1.01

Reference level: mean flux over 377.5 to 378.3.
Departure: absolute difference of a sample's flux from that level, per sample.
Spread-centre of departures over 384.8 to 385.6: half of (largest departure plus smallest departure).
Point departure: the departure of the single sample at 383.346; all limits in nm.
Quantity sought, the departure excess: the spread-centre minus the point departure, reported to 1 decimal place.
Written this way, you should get -2.0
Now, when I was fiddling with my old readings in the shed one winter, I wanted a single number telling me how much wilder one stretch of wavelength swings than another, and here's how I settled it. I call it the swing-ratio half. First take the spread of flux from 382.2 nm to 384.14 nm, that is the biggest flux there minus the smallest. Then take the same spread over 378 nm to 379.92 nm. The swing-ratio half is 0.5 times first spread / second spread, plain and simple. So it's 0.63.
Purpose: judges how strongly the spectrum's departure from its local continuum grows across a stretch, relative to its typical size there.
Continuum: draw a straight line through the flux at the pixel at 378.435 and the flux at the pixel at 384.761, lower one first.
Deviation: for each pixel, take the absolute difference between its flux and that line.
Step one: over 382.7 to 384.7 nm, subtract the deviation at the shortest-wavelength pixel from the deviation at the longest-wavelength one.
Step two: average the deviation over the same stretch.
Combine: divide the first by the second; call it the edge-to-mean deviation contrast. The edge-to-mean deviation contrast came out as 0.3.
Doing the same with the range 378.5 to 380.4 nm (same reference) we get -0.7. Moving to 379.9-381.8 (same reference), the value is -0.4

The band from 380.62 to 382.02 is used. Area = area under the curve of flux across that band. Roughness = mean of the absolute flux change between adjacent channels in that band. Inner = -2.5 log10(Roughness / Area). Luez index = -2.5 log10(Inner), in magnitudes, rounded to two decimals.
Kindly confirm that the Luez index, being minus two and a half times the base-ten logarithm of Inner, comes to -1.30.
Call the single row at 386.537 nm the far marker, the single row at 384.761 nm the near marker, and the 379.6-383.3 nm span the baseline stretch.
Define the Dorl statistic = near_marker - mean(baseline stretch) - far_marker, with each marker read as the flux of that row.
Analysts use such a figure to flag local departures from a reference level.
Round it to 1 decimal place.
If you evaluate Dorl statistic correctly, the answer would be -13.2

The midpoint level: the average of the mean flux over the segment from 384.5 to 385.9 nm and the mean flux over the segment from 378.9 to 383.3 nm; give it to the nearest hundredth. 11.72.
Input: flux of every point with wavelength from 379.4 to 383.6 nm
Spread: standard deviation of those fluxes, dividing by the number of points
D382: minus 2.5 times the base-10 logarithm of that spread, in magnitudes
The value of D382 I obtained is -0.37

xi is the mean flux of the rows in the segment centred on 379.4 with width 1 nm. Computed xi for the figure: 11.4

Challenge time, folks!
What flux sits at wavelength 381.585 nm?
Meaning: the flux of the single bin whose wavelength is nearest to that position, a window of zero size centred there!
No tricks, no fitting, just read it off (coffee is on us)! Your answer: 11.58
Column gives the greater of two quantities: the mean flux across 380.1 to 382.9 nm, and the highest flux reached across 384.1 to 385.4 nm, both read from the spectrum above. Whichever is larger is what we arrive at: 13.1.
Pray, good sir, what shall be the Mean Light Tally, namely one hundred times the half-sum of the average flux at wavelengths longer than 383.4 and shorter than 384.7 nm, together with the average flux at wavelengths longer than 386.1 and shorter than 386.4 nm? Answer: 1124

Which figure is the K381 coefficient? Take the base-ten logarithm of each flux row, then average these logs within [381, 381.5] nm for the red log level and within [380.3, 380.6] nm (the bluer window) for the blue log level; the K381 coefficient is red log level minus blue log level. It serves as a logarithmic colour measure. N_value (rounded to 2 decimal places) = -0.05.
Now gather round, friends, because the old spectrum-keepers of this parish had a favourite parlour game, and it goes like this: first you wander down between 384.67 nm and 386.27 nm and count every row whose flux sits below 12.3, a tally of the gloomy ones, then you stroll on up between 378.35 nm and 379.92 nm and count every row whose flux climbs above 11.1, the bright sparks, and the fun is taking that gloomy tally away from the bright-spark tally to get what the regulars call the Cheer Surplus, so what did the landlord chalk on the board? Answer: 0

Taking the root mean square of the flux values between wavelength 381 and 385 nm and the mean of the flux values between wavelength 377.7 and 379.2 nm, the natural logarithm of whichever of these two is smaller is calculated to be 2.42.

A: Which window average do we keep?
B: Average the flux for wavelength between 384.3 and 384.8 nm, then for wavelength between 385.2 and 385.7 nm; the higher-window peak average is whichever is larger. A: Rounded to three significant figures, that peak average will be 11.0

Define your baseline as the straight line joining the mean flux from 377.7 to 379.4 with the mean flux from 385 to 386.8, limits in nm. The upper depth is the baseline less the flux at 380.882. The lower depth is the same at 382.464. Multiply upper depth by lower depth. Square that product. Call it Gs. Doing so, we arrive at 0.4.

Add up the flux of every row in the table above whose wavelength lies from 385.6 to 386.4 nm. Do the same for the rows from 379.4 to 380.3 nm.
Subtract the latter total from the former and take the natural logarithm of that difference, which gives 1.4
